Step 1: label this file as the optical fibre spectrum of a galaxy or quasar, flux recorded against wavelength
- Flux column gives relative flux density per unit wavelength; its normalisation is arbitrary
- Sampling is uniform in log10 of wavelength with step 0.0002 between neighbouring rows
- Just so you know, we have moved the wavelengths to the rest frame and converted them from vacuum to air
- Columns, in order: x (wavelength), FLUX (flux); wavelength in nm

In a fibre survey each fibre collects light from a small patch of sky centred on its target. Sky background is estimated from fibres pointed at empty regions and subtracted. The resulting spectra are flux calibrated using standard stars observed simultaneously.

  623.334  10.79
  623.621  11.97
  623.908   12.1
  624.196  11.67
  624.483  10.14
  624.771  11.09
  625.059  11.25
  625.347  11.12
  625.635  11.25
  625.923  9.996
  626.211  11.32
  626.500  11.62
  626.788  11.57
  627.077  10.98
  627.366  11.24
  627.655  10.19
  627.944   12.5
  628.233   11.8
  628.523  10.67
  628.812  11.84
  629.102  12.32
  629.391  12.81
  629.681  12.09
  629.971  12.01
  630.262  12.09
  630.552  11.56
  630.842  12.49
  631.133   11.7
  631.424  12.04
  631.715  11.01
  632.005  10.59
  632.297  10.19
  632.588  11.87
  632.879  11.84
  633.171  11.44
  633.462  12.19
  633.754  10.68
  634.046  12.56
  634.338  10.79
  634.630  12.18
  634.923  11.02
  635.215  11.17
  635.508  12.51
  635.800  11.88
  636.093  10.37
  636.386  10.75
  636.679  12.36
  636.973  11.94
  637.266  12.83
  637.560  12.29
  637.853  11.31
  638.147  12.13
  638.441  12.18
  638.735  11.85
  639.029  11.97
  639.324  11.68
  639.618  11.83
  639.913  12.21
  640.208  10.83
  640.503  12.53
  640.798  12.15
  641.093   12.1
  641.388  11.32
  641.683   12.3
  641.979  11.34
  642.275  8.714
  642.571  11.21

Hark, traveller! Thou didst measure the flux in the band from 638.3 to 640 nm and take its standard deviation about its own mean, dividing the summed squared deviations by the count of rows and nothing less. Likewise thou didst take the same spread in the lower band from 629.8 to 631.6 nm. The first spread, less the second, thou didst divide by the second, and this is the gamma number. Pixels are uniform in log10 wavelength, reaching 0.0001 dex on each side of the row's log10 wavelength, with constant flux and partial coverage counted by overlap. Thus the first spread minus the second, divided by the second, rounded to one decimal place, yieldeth -0.4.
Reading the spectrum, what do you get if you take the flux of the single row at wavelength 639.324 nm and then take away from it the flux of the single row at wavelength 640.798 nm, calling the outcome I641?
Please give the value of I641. -0.5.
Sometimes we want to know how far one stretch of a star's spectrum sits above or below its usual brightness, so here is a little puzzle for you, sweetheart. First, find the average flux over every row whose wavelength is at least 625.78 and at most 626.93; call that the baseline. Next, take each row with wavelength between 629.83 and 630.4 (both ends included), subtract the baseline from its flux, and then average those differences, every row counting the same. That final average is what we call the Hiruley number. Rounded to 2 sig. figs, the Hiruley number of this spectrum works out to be 0.92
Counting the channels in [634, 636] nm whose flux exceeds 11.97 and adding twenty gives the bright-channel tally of 23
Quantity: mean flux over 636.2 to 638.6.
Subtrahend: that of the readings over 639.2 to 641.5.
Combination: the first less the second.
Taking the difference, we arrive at 0.1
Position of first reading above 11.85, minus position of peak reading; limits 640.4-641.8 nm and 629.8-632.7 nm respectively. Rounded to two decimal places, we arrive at 9.66 nm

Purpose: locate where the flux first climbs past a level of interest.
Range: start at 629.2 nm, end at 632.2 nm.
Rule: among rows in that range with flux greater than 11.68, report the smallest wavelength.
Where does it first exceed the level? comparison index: 629.391 nm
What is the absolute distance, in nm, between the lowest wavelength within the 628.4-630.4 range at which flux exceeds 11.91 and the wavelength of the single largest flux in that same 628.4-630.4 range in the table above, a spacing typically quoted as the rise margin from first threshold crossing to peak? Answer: 0.29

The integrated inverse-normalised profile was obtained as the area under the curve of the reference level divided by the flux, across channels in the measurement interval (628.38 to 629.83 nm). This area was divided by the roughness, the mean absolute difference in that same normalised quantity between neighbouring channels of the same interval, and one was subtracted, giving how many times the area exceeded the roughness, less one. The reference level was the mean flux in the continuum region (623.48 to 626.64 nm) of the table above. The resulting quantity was 23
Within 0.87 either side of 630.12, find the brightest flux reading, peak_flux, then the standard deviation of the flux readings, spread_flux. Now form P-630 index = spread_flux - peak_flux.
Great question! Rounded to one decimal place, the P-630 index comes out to -12.4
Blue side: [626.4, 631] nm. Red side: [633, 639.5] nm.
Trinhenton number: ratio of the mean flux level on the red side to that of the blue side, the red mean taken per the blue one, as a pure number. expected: 1.00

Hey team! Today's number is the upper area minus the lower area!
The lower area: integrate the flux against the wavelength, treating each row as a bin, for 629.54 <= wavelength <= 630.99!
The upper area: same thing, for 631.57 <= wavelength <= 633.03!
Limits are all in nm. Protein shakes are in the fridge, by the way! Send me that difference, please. -1.3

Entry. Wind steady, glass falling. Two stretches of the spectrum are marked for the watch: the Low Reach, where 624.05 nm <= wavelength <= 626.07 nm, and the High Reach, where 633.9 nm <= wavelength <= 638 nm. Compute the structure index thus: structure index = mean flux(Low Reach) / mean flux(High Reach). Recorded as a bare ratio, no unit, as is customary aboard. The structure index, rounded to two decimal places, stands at 0.93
